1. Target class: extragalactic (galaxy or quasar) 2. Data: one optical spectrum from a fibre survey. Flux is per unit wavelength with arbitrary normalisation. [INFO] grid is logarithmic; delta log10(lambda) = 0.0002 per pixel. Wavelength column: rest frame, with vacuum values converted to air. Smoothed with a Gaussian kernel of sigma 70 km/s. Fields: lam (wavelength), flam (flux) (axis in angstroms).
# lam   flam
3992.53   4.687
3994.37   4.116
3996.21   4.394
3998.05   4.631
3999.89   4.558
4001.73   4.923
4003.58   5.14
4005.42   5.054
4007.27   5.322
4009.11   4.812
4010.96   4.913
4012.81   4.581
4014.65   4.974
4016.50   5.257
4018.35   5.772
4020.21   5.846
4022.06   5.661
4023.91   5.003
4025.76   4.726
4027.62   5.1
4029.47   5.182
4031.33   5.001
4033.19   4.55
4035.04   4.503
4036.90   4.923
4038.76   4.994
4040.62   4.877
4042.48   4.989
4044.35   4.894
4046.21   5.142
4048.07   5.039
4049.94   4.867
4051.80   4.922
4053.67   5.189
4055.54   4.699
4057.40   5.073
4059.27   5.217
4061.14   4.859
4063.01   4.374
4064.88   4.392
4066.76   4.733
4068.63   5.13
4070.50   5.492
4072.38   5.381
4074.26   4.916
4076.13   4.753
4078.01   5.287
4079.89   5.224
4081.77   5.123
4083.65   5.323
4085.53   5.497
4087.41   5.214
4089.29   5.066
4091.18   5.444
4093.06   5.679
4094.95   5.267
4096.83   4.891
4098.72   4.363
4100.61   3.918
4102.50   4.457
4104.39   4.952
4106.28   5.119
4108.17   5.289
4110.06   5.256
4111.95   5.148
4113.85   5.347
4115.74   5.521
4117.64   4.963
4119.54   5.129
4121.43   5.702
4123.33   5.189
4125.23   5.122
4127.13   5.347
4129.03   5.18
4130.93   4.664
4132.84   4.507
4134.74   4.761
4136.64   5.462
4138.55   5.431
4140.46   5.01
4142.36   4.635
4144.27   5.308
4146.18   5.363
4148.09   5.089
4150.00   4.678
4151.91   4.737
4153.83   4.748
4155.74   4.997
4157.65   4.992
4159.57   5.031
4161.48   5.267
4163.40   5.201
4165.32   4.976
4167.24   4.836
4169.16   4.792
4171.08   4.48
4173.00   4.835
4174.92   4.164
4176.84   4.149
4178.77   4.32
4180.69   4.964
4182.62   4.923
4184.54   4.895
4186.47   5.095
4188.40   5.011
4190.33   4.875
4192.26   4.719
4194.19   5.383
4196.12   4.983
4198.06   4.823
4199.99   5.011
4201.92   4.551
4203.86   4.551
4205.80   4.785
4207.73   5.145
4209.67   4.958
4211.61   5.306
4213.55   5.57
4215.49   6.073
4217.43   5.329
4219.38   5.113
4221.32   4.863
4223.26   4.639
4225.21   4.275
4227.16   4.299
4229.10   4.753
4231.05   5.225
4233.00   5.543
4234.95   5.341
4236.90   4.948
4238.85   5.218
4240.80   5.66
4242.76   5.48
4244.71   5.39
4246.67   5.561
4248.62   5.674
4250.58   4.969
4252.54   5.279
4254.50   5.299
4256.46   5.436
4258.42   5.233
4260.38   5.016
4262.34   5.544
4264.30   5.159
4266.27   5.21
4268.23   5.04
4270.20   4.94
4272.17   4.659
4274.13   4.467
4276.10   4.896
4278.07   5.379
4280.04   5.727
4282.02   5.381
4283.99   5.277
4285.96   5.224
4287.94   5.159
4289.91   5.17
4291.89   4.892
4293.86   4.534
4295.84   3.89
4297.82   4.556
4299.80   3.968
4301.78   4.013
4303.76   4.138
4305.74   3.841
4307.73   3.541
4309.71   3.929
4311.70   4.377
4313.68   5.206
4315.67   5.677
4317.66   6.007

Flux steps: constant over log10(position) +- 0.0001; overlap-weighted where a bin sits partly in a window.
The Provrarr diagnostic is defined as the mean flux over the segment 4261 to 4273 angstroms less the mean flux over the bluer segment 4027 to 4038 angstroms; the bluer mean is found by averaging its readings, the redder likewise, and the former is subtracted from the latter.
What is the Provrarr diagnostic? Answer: 0.22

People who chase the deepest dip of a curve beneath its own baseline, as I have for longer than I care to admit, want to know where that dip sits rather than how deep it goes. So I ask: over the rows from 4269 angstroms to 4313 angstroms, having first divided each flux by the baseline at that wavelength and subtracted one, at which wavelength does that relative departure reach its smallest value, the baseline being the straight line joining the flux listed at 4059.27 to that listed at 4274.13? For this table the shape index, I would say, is 4307.73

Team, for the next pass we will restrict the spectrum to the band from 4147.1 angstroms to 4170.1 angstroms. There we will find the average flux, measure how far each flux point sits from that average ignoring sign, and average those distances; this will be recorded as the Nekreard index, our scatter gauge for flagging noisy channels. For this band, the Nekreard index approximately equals 0.16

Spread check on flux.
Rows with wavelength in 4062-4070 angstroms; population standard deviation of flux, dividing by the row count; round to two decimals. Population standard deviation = 0.31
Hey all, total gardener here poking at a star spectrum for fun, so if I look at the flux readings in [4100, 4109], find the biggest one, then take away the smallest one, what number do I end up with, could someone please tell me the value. 1.4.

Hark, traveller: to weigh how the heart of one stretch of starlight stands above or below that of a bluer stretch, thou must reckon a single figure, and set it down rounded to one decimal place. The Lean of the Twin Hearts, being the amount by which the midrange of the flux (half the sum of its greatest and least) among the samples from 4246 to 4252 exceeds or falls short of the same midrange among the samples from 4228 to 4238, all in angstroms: 0.2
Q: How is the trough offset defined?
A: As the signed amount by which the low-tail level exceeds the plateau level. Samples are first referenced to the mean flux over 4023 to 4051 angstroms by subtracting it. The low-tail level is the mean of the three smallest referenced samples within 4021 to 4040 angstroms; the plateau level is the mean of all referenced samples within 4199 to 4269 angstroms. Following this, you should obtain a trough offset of -0.56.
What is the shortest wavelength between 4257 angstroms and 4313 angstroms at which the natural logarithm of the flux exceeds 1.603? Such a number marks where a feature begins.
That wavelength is 4258.42 angstroms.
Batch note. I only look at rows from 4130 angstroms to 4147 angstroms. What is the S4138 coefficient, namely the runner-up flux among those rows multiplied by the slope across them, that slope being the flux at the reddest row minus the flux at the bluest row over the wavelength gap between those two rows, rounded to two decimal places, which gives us 0.25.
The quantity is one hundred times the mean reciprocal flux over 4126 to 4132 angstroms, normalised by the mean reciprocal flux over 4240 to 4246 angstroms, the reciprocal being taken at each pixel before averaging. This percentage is 109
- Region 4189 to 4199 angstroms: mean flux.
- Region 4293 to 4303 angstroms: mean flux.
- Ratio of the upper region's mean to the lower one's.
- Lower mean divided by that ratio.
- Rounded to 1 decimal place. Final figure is 5.9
